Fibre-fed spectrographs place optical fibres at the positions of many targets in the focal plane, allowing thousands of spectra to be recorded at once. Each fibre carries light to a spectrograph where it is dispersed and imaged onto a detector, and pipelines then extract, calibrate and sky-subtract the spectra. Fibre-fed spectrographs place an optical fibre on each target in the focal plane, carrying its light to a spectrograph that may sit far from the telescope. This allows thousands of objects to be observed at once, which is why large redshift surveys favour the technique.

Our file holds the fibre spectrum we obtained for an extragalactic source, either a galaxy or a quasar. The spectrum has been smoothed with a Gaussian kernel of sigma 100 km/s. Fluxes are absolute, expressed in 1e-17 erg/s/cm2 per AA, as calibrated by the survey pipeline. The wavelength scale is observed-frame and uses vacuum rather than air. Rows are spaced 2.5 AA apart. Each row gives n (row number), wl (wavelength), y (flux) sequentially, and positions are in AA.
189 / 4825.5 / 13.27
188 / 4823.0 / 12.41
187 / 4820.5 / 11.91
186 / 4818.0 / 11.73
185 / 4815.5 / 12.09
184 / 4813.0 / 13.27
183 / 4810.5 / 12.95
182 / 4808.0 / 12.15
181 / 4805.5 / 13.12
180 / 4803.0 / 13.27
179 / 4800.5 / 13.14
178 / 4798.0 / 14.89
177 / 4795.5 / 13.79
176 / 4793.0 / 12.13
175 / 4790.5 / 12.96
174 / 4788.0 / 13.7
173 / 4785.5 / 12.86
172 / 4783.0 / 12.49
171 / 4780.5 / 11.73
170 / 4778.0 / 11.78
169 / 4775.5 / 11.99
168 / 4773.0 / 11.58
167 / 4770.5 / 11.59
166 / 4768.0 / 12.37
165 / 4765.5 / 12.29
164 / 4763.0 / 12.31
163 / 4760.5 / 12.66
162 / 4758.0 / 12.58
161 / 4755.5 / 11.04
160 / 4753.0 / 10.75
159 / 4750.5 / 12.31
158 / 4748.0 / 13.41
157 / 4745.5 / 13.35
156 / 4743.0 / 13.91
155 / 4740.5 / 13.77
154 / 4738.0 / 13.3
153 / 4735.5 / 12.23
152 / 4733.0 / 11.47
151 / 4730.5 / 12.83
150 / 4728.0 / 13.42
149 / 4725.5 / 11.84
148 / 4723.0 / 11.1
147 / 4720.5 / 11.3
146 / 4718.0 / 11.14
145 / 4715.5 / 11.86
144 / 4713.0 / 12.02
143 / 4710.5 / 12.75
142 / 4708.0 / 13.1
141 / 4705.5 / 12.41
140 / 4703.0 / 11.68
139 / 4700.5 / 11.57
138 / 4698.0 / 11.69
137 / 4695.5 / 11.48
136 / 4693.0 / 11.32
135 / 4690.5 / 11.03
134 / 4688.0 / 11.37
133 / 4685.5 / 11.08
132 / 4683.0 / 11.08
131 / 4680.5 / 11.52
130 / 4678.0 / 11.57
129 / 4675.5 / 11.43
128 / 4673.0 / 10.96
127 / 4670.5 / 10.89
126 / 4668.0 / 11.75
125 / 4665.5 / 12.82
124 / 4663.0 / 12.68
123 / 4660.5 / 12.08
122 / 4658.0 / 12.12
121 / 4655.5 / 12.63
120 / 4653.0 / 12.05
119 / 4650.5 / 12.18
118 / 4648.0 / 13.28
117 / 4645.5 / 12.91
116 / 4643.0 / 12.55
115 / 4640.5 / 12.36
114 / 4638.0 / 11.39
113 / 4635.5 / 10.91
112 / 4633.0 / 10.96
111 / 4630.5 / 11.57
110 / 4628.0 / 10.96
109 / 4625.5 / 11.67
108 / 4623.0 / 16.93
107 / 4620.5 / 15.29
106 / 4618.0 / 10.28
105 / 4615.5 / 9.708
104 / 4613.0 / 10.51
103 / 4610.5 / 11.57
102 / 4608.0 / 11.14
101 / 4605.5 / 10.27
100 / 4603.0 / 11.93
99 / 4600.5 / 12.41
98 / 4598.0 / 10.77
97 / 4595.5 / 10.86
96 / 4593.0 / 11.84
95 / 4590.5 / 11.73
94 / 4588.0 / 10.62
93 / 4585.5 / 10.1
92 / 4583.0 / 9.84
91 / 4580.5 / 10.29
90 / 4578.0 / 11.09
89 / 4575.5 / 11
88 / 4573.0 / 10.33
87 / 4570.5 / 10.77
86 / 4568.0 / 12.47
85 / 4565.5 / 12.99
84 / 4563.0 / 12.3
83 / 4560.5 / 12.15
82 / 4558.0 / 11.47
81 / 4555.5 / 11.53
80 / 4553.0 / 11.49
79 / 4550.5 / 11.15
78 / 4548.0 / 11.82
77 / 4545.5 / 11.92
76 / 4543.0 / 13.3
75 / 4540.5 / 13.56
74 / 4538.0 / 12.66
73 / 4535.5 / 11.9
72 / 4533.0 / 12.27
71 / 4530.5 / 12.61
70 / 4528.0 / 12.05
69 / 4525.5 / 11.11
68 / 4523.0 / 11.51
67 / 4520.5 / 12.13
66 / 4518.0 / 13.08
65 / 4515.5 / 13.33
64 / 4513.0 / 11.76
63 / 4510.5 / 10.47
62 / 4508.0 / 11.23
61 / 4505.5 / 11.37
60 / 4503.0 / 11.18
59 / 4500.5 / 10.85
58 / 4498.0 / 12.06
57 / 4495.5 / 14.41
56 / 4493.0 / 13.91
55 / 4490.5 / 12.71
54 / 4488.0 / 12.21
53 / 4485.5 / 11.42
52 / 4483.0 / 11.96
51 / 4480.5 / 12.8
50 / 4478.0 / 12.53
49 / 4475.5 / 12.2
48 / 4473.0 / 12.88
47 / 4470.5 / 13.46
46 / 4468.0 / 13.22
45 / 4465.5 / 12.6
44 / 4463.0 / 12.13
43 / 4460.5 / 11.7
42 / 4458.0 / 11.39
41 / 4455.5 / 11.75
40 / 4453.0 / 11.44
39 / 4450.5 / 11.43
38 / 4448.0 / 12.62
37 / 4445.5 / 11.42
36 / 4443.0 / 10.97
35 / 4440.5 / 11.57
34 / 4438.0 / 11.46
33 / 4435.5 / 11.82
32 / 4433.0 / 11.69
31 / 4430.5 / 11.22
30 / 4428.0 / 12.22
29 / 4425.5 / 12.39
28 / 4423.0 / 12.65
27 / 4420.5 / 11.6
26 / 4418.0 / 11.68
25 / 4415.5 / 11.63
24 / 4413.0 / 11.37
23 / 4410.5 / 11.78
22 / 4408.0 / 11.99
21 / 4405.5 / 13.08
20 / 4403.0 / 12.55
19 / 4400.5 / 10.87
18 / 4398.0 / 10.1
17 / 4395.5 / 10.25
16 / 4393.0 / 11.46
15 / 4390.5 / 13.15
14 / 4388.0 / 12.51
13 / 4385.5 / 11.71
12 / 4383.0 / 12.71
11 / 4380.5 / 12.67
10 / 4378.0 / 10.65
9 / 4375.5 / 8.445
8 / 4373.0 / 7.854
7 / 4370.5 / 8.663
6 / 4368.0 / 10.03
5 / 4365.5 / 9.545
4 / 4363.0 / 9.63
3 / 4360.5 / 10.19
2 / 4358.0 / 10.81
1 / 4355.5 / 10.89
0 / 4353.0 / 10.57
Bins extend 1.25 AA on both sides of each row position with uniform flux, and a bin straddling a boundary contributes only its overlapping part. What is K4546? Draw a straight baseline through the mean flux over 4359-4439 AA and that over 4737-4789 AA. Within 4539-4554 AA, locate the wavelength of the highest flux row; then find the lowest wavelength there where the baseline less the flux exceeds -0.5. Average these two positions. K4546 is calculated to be 4543.0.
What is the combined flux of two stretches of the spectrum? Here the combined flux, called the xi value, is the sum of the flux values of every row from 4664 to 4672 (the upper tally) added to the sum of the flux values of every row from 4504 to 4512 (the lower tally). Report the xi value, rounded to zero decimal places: 69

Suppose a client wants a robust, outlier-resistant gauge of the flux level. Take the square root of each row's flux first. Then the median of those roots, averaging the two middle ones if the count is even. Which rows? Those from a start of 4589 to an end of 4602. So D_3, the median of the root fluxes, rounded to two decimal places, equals 3.42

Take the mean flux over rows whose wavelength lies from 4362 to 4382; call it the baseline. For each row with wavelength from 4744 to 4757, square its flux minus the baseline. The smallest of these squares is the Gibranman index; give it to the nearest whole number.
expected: 1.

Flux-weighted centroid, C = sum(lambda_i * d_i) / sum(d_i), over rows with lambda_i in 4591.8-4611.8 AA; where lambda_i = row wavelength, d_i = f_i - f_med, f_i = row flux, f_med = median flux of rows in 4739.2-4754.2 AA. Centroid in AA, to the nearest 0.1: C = 4601.9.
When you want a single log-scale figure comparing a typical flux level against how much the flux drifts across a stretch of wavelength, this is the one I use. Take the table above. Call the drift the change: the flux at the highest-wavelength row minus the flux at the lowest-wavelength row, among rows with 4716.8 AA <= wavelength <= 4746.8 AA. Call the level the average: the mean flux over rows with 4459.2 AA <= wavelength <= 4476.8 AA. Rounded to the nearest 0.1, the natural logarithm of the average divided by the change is 1.7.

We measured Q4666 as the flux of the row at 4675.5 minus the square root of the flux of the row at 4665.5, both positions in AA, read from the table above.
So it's 7.8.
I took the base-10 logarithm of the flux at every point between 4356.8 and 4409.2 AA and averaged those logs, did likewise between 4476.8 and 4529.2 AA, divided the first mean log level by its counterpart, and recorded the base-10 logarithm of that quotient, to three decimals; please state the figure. -0.020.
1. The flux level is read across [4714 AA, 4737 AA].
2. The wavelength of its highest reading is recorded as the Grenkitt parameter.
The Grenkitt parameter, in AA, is 4728.0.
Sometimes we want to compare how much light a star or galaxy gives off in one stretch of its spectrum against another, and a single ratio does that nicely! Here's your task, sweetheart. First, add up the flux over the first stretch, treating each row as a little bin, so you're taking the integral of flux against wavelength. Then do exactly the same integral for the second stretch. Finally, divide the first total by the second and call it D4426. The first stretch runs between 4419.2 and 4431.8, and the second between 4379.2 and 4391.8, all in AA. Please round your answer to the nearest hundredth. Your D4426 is 0.96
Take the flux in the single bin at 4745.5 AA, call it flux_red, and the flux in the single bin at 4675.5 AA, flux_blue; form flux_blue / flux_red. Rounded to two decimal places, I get 0.86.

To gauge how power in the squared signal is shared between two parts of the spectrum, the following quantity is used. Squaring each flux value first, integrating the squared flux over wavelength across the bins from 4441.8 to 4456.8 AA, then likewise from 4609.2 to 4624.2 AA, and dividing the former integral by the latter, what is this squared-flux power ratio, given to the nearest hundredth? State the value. 0.84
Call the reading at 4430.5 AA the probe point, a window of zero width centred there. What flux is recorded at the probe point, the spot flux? 11.22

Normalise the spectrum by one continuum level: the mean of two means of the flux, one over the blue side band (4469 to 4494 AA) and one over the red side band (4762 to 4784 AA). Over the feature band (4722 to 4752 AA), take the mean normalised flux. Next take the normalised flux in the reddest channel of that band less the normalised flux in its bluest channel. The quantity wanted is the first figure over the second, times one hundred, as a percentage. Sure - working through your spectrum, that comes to 1053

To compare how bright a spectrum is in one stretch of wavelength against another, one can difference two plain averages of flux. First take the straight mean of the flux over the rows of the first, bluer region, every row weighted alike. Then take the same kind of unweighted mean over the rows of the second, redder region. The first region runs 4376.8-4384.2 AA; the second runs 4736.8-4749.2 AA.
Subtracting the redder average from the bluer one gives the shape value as -1.5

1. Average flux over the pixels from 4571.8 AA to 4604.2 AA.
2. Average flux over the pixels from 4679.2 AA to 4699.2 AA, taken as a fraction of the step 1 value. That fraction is 1.03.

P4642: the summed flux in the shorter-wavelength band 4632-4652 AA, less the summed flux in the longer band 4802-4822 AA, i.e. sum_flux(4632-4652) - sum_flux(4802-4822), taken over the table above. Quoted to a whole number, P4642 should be -4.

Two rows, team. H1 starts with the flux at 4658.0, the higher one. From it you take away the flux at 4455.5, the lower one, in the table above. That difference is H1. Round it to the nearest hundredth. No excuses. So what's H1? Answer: 0.37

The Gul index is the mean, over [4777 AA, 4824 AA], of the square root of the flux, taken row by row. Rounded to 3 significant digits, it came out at 3.57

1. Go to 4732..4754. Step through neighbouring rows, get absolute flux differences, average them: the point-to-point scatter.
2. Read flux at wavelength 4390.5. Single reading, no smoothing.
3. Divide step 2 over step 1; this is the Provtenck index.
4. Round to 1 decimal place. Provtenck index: 18.4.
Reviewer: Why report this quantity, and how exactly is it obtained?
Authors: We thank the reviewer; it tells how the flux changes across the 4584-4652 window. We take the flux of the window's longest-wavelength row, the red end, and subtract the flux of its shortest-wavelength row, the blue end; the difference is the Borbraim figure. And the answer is 2.1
